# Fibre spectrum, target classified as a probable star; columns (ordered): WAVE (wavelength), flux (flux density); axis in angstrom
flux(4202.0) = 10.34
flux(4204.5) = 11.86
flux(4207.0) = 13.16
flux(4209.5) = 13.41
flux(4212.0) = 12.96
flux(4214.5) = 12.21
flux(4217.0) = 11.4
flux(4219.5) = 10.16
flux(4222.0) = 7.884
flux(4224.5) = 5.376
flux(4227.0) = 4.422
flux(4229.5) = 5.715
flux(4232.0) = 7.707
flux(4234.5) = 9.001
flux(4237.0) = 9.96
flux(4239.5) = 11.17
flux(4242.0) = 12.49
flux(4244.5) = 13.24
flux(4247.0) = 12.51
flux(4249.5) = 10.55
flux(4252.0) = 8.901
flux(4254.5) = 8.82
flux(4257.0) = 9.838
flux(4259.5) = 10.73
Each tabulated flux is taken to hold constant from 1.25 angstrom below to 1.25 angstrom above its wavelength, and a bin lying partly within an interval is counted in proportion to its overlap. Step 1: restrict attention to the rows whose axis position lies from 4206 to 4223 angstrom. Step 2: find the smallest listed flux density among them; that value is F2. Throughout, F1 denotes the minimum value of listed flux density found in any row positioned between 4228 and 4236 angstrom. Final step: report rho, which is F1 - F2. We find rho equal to -2.2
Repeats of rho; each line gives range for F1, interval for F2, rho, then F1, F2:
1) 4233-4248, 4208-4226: 3.6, 9.001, 5.376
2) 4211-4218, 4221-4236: 7.0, 11.4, 4.422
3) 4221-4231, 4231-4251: -3.3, 4.422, 7.707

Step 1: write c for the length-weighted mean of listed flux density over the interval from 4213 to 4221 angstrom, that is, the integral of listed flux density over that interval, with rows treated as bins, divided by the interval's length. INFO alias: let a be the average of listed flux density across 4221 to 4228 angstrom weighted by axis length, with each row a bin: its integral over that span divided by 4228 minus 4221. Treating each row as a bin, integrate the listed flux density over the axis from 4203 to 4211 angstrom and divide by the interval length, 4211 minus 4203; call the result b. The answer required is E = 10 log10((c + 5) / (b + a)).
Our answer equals -0.6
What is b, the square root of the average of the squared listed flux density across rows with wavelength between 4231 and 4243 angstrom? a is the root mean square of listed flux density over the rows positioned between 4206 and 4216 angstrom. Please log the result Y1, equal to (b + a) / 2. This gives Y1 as 11.6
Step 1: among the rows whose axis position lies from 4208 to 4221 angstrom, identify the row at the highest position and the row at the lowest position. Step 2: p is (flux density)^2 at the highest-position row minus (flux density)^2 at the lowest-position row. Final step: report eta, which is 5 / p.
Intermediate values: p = -77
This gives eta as -0.07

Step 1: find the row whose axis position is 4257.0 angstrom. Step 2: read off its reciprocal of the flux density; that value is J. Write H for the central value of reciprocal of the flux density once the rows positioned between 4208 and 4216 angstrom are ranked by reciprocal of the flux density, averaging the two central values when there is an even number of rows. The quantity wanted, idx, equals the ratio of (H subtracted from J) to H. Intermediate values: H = 0.077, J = 0.102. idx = 0.32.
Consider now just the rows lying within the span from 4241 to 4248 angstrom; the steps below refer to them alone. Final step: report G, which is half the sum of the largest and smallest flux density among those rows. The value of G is 12.9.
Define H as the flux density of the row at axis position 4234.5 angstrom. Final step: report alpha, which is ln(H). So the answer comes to 2.2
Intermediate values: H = 9.001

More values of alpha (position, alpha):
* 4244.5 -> 2.6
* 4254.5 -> 2.2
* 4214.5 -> 2.5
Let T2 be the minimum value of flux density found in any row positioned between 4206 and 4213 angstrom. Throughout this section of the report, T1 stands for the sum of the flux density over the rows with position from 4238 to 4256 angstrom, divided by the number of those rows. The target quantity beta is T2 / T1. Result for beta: 1.2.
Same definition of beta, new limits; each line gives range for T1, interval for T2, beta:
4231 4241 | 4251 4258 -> 0.9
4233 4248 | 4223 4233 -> 0.4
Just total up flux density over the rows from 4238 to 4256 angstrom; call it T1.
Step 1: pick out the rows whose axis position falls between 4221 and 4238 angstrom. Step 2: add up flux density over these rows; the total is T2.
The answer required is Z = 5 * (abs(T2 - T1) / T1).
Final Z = 1.8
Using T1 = 78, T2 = 50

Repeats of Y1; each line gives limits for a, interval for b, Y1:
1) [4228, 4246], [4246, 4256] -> 10.3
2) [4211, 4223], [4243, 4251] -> 11.6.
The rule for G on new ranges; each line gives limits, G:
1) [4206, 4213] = 13.2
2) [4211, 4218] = 12.2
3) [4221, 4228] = 6.2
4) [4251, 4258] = 9.3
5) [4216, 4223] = 9.6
